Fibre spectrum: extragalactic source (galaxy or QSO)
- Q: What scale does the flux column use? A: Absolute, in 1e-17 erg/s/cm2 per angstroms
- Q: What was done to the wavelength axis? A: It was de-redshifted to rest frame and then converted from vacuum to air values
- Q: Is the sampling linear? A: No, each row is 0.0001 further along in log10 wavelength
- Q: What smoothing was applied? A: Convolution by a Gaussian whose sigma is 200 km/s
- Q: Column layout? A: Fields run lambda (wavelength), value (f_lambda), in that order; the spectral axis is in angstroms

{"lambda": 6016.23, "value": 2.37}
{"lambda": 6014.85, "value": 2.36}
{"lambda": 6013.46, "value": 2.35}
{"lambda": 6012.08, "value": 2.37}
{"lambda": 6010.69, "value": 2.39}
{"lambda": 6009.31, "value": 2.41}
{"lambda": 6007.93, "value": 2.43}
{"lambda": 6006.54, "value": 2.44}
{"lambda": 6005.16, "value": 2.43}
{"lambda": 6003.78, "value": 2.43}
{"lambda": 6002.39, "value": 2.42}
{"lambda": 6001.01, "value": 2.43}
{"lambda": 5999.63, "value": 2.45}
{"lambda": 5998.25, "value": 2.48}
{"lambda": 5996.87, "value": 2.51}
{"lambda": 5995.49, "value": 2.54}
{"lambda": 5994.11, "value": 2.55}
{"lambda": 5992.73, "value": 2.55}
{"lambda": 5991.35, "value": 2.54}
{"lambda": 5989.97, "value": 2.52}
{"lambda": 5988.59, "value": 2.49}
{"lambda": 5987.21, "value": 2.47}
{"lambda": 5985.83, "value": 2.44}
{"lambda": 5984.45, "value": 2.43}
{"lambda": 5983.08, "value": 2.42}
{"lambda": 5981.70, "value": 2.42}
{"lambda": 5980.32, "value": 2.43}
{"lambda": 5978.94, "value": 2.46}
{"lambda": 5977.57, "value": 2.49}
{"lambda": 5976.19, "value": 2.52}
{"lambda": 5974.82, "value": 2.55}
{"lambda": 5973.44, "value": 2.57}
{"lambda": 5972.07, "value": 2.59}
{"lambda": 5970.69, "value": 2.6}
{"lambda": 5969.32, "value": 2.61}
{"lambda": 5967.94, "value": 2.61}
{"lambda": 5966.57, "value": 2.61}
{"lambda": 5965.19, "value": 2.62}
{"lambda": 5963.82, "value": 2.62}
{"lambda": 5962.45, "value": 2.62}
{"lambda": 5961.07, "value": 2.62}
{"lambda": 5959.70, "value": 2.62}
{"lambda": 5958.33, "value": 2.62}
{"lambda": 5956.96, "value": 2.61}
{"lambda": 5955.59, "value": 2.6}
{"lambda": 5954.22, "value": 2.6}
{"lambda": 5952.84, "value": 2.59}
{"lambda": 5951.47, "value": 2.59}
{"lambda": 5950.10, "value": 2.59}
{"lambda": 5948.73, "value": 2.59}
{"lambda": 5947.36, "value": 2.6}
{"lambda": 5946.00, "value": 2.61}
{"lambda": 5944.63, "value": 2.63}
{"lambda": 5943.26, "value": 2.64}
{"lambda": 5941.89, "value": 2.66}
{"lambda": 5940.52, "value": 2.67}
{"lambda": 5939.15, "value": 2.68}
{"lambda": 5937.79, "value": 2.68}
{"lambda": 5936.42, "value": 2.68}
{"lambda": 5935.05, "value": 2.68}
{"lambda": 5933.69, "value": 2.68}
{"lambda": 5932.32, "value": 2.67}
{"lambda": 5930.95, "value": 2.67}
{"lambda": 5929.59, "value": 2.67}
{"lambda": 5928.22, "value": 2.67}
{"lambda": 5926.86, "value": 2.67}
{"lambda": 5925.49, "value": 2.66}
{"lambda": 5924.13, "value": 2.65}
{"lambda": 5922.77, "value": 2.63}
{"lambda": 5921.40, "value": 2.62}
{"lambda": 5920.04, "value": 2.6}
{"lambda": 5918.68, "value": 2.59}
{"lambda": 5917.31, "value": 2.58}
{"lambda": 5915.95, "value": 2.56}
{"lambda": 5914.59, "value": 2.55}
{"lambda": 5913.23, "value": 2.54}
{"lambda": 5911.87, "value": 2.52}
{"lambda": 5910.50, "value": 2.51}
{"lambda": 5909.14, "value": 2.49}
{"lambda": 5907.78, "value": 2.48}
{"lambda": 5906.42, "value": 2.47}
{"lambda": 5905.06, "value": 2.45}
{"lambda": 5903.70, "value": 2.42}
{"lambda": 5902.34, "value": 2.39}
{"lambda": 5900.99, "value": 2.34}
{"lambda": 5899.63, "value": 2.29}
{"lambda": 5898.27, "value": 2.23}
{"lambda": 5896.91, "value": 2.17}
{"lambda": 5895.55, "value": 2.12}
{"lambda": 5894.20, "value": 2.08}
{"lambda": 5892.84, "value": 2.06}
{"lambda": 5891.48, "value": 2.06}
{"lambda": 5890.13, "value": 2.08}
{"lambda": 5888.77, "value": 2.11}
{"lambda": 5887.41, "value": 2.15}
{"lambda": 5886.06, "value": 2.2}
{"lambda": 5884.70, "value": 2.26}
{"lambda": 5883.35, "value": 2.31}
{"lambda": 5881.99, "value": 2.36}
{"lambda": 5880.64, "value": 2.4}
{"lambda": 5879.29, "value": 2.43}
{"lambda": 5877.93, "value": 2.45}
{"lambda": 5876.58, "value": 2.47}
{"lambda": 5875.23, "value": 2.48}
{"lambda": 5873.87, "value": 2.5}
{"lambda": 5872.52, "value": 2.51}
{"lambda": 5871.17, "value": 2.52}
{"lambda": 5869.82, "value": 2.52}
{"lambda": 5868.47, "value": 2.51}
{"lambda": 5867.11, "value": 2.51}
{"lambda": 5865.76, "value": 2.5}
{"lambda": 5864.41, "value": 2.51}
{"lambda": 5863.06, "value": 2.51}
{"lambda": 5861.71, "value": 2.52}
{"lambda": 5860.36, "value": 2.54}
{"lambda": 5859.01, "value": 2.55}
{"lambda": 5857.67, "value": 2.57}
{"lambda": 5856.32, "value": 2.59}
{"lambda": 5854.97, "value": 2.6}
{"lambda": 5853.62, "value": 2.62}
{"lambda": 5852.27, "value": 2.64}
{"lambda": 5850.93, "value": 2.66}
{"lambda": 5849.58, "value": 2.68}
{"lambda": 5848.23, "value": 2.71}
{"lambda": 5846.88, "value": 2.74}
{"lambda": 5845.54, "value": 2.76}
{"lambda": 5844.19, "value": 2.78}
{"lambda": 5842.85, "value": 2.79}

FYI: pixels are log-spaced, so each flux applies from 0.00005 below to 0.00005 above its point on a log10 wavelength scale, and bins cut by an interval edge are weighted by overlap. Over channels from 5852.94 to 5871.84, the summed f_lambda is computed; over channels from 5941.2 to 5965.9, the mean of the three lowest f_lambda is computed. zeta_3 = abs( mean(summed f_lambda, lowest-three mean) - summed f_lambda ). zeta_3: 16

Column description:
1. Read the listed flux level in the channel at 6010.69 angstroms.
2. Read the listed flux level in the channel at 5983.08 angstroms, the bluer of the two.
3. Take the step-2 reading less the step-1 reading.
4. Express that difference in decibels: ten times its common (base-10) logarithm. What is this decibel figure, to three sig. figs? -15.2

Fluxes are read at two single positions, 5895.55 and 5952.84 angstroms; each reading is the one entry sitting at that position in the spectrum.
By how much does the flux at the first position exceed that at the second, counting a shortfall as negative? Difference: -0.47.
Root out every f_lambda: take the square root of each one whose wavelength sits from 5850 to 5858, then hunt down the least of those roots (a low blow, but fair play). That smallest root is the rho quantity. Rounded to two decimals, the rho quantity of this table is 1.60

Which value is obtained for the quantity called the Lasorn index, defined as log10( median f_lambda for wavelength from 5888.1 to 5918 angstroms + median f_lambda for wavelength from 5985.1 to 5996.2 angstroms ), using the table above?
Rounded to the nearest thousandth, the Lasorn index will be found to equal 0.693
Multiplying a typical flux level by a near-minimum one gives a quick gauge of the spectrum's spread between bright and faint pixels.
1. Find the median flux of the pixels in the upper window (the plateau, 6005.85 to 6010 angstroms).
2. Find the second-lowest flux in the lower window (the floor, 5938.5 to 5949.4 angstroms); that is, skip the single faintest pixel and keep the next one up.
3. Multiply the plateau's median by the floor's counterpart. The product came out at 6.32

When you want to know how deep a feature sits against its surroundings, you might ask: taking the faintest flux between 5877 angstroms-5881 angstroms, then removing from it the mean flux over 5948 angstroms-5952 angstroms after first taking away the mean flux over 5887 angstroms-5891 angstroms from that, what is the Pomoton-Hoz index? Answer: 1.92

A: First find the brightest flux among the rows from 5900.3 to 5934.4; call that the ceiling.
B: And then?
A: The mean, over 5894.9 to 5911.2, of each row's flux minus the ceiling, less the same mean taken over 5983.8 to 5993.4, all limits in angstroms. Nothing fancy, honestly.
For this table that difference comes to -0.1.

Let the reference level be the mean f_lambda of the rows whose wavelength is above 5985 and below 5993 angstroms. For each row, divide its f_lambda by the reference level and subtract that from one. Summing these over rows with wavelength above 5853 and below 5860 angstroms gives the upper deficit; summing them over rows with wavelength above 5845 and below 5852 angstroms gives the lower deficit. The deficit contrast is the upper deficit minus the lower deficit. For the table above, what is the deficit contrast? 0.25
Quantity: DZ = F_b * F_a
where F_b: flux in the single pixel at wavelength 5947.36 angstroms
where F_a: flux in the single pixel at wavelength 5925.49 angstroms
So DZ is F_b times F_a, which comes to 6.9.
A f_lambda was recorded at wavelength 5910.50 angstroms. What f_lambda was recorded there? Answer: 2.51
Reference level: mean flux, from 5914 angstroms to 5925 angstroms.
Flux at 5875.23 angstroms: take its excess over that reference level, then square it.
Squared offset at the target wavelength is 0.014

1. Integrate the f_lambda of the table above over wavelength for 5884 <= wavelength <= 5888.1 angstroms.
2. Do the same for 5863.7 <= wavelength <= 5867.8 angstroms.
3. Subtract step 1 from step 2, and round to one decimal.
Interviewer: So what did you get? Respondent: 1.2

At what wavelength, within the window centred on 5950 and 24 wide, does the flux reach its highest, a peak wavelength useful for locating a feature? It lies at 5939.15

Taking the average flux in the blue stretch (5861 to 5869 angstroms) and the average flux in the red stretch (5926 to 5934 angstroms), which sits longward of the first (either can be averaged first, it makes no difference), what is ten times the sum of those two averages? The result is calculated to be 51.8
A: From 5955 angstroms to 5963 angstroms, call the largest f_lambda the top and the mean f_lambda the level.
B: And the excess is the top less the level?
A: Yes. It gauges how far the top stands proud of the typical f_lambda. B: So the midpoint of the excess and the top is 1.31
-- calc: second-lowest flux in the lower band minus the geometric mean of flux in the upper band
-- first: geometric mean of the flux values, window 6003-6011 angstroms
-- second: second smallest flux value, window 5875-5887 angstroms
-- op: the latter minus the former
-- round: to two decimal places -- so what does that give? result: -0.16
